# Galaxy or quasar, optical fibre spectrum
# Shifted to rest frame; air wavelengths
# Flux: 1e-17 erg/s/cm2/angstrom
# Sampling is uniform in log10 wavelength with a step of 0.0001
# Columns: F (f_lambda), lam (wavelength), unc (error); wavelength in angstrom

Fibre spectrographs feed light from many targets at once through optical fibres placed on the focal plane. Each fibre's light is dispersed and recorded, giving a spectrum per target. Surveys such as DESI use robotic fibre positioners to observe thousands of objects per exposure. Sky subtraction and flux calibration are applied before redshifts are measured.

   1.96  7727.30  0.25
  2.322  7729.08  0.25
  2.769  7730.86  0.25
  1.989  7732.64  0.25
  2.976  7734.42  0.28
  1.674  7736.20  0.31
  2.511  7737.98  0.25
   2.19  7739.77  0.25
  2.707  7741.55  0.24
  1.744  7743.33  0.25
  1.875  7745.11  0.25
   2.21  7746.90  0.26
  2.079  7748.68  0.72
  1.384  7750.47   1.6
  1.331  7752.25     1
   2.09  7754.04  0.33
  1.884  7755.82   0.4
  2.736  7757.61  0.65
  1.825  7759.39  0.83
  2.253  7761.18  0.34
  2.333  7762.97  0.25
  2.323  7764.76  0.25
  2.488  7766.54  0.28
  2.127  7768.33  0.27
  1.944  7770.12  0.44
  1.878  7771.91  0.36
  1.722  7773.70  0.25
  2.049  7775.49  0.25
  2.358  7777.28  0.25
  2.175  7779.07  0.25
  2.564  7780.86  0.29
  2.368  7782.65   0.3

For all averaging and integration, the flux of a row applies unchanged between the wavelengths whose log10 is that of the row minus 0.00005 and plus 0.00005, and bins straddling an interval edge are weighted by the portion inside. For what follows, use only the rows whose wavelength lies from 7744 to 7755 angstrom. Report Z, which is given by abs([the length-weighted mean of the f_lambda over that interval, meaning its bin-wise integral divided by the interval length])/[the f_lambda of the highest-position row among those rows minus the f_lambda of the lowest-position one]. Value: 8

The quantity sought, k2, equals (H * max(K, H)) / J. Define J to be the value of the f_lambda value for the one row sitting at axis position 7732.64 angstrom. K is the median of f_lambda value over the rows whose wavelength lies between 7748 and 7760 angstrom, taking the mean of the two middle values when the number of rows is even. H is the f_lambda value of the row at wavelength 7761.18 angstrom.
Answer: 2.6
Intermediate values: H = 2.253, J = 1.989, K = 1.88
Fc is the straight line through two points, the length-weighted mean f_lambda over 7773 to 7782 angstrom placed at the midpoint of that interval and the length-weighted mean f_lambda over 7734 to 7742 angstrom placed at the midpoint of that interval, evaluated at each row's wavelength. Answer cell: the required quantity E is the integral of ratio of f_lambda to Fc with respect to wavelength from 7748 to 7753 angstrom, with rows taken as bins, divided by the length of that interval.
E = 0.687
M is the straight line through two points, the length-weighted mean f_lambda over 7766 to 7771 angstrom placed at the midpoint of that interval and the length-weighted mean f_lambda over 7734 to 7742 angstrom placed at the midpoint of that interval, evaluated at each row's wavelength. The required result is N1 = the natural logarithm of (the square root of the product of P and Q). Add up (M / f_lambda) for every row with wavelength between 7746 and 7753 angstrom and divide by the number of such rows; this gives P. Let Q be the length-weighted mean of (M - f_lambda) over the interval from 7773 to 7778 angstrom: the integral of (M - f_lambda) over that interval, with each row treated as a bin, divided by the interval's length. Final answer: -1.14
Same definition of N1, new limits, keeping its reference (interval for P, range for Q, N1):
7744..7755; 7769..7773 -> -0.59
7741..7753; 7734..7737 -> -0.88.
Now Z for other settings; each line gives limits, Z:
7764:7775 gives -3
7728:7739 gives 13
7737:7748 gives -7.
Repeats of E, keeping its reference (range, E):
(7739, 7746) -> 0.909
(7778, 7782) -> 1.088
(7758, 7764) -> 0.969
